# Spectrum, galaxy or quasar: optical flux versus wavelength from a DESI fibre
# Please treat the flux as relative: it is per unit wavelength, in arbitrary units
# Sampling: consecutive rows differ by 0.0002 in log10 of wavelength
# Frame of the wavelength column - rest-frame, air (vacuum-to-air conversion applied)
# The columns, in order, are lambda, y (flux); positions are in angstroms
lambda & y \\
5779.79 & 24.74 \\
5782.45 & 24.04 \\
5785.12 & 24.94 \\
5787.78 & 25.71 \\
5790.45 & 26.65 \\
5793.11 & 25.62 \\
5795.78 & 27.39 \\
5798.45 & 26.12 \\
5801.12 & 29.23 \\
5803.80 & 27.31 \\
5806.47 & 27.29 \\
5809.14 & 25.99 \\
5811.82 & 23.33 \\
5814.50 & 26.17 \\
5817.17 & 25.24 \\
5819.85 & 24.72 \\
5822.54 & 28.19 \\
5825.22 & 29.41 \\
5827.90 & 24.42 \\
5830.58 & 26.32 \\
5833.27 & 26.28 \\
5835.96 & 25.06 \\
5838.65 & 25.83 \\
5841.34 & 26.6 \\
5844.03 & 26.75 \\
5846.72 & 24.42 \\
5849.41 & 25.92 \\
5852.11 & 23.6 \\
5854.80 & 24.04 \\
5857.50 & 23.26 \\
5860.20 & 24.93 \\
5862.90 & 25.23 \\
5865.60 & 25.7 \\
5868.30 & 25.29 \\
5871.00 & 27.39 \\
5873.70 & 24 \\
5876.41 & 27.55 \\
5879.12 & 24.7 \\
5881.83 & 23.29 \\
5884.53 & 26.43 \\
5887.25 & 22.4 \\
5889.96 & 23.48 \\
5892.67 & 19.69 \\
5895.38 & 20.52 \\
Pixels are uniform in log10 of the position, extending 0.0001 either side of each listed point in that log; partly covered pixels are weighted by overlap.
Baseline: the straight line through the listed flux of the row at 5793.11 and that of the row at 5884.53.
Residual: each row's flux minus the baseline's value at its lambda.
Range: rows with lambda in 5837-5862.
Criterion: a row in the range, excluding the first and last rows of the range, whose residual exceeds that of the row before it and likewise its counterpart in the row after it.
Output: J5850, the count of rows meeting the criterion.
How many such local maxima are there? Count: 3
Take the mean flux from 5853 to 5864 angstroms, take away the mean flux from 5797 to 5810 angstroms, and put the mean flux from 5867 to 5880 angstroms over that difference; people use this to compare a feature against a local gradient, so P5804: -9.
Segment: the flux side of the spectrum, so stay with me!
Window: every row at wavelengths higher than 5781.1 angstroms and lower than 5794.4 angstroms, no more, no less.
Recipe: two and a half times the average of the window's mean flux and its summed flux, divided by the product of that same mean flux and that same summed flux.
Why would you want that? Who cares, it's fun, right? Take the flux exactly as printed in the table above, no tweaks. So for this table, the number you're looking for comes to 0.0591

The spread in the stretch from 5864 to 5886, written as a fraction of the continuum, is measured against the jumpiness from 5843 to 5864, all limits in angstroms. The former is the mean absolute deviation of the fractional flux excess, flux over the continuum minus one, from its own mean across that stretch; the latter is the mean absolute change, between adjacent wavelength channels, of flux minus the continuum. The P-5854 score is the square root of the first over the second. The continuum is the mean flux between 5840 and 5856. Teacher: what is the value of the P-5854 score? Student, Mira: 0.191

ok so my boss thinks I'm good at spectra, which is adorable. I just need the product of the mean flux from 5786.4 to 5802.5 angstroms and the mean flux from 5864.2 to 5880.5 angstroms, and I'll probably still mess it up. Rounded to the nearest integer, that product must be 690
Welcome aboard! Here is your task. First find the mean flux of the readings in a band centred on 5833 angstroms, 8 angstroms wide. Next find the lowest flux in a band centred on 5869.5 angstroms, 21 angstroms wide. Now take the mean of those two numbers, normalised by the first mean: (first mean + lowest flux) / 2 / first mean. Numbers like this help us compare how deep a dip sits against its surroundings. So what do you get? 0.964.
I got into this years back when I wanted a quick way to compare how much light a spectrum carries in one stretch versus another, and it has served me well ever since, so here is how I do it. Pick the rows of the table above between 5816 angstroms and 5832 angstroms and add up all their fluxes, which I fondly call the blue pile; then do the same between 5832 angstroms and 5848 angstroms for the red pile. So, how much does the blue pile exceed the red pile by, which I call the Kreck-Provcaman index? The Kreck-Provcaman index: 3.4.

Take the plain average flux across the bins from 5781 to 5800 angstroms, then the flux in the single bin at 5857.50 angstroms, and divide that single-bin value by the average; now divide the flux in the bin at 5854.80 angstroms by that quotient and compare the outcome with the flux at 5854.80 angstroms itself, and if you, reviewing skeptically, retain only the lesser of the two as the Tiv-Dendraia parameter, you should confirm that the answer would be 24.0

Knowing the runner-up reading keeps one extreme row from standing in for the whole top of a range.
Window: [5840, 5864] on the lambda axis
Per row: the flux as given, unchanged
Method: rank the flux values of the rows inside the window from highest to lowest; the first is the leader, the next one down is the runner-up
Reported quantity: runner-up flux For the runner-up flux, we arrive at 26.6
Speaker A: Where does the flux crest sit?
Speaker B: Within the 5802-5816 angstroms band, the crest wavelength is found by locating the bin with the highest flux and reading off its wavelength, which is 5803.80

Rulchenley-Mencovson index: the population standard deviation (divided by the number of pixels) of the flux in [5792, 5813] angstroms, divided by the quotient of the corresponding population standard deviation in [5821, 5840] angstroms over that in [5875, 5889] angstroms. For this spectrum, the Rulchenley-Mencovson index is 1.9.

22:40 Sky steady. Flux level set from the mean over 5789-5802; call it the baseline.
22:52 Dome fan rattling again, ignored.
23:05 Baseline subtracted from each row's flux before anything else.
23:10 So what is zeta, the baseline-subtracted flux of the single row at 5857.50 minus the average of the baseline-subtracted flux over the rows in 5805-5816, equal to -2.4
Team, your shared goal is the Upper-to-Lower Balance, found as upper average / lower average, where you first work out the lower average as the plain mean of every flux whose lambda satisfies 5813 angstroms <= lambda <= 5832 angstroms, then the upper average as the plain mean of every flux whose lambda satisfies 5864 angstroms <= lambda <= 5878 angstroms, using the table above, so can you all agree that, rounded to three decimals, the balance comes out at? 0.986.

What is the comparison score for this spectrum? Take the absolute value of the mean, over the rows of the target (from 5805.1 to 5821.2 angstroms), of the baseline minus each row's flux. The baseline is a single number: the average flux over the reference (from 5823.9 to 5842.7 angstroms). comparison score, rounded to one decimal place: 0.8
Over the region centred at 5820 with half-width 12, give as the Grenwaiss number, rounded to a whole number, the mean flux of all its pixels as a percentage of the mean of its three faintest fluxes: 108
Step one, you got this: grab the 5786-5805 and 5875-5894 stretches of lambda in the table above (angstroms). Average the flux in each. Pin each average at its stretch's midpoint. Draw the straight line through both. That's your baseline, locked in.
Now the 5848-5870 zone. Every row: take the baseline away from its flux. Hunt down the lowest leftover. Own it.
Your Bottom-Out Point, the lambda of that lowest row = 5857.50 angstroms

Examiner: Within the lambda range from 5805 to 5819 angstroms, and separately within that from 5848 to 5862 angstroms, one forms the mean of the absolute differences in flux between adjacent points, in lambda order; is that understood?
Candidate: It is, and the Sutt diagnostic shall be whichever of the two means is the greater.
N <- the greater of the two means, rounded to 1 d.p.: 1.9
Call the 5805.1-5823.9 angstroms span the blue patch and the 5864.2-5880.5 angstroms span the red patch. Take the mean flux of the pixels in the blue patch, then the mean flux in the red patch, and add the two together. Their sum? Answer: 51.6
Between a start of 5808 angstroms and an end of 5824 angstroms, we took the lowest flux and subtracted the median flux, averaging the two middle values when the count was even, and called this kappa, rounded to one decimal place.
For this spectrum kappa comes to -2.3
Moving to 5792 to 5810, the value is -1.7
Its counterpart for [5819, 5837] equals -1.9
